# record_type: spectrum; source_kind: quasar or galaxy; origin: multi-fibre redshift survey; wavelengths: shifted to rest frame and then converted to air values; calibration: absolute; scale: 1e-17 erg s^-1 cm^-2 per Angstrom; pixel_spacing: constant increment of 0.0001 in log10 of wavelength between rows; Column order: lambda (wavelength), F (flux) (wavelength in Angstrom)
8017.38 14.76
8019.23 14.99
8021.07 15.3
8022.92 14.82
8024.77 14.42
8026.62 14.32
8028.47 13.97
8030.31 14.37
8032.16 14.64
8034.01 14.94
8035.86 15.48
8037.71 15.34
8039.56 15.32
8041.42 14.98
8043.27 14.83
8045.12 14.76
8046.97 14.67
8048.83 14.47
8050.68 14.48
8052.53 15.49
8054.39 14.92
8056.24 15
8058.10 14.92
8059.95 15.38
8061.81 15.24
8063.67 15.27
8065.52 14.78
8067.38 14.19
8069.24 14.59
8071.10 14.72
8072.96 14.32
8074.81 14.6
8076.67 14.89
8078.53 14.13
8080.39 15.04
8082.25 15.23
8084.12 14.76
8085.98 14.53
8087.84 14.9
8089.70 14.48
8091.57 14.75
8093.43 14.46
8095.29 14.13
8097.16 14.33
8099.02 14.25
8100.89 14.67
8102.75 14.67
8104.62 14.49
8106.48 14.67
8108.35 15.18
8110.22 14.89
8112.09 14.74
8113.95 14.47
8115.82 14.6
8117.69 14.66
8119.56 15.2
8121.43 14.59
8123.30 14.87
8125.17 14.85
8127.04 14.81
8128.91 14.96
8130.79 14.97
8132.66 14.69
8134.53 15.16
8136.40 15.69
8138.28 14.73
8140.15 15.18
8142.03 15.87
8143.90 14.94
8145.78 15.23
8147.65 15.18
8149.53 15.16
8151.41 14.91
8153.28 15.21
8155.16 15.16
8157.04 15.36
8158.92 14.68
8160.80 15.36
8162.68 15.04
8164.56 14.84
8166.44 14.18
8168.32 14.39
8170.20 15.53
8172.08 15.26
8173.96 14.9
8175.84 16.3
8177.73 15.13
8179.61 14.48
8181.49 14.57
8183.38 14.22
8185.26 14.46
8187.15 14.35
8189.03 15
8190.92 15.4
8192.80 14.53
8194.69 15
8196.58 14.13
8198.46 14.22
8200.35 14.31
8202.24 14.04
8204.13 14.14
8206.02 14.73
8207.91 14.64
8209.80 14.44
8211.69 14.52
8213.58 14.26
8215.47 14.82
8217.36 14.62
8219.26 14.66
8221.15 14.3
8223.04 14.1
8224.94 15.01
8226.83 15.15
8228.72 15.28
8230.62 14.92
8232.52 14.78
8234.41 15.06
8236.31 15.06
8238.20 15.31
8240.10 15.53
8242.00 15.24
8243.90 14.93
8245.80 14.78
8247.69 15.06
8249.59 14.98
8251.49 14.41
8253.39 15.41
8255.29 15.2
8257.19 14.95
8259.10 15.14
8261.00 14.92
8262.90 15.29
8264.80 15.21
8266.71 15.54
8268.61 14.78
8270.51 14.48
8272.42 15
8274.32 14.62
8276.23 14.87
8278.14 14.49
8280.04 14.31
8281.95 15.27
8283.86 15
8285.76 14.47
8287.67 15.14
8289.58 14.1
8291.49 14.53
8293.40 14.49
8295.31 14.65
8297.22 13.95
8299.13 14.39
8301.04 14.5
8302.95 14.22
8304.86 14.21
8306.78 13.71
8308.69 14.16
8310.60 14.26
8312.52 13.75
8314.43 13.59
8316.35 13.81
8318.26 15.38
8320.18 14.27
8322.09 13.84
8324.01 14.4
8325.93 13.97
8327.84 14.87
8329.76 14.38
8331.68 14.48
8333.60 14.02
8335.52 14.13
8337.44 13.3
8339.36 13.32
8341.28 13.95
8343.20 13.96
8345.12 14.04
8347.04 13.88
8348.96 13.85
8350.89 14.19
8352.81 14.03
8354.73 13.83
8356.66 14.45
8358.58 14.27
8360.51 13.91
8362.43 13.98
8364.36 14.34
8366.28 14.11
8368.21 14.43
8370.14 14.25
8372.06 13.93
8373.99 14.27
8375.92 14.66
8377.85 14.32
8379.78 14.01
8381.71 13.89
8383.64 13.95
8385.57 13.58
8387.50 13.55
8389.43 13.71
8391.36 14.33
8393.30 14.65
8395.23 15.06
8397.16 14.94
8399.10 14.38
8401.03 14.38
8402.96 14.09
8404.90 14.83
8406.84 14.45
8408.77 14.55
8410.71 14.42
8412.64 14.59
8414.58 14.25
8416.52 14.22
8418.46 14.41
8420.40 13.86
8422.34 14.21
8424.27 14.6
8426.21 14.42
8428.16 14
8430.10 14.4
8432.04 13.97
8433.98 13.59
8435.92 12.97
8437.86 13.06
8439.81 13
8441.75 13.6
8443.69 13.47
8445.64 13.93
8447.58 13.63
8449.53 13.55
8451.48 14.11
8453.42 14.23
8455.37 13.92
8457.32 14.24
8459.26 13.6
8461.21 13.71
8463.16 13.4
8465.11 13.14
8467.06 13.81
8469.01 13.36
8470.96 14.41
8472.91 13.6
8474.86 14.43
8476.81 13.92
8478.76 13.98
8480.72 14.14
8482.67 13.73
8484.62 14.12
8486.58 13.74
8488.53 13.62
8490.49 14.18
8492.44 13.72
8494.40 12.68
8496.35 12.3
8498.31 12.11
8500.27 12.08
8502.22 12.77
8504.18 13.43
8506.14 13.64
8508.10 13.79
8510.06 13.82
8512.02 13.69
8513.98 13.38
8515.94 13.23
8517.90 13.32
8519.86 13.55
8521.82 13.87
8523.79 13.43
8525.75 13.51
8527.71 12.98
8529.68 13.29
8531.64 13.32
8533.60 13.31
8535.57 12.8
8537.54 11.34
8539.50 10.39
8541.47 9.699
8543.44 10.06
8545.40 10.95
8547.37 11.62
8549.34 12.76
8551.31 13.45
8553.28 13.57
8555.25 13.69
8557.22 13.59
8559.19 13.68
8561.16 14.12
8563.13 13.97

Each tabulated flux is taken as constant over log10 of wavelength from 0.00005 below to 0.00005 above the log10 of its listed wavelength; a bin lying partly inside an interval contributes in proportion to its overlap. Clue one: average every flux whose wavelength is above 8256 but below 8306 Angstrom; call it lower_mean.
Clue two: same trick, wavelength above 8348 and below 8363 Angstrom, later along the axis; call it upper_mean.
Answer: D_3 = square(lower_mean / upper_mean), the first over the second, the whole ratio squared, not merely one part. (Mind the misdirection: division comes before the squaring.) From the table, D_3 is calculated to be 1.09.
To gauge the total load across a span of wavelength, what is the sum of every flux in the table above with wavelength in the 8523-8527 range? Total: 26.9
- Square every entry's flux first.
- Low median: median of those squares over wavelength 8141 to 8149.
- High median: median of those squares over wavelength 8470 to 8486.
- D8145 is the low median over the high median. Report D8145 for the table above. 1.17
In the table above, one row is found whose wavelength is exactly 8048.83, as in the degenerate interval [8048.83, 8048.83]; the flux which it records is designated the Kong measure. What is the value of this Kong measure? 14.47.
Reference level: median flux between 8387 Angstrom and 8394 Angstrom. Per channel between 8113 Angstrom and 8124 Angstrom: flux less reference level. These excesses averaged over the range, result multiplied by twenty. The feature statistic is 14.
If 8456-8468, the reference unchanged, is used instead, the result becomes -7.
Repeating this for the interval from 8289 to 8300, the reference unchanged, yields 7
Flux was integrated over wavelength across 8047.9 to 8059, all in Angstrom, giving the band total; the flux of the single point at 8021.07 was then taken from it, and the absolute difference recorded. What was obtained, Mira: 150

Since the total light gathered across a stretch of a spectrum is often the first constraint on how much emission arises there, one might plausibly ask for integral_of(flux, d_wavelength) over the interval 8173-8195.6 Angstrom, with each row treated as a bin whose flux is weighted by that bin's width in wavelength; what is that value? 336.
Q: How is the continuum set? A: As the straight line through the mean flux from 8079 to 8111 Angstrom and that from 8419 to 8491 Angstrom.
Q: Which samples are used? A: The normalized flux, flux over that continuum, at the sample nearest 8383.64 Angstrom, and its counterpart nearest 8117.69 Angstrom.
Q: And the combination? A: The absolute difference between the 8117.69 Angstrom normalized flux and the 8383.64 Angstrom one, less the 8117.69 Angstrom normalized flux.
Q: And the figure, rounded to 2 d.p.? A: -1.00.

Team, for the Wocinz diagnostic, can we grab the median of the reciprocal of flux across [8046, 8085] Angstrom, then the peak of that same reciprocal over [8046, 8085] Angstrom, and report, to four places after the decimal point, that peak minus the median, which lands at 0.0031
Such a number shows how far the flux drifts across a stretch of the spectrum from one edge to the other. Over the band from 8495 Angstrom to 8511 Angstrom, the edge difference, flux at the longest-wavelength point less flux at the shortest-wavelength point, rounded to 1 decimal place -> 1.5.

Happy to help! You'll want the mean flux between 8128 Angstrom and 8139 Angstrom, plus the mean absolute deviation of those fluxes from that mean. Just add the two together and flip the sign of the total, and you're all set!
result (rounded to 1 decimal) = -15.3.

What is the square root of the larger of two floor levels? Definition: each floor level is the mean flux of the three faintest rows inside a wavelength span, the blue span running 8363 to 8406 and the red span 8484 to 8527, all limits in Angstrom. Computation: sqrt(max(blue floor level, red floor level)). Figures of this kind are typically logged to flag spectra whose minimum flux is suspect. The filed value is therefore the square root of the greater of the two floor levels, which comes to 3.69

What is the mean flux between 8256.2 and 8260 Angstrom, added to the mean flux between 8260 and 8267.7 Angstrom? 30.3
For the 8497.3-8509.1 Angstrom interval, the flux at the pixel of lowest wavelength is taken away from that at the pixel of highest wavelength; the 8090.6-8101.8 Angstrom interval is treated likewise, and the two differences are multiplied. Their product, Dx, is -0.13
